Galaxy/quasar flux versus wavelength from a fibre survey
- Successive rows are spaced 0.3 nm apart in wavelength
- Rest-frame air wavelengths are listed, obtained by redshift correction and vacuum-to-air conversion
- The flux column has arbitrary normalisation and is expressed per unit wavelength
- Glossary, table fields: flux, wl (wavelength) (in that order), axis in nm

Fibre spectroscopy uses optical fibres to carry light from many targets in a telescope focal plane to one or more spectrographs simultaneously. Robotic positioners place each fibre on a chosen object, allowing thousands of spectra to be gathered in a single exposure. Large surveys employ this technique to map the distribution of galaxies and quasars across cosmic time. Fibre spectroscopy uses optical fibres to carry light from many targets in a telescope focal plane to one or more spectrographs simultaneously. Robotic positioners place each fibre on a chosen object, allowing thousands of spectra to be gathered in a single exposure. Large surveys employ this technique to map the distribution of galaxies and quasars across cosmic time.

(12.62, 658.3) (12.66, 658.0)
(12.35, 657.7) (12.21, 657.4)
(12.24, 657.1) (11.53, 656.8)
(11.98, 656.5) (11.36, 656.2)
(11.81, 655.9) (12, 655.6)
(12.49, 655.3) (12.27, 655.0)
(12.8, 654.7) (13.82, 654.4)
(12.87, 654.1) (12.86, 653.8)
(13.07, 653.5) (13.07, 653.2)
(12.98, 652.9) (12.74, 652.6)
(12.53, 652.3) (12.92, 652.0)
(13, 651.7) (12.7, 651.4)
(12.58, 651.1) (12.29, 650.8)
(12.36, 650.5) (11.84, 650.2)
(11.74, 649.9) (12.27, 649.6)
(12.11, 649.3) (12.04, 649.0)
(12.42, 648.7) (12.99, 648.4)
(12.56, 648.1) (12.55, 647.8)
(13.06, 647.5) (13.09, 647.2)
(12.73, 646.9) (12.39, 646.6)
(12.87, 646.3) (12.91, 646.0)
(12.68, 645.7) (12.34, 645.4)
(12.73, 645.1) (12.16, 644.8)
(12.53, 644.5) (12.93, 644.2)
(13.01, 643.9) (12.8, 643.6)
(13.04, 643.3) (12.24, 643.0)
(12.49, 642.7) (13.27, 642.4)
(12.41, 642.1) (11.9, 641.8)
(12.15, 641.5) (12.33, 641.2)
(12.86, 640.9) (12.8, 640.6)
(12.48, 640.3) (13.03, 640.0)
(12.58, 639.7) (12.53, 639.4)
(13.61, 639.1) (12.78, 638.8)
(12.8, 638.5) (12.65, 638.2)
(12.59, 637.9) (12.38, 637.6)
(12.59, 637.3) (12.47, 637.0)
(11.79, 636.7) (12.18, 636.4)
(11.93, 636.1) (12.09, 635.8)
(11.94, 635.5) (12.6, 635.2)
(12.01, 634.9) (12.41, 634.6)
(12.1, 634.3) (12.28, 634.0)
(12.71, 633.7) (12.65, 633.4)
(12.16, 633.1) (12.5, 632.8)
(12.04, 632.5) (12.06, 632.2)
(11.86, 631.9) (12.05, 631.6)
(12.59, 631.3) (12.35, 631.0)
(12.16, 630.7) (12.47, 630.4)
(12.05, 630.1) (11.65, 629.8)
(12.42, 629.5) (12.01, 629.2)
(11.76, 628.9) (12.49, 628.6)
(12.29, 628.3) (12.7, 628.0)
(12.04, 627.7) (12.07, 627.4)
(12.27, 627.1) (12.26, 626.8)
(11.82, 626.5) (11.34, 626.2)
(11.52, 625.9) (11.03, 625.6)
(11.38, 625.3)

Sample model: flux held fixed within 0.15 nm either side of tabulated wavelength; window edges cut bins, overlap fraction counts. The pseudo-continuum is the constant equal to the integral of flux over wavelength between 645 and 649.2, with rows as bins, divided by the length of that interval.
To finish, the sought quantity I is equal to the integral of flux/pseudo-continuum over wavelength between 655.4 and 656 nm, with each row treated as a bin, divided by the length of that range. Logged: 0.94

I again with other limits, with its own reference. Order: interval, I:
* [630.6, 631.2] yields 0.97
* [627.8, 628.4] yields 0.99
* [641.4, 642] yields 0.95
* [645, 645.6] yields 0.99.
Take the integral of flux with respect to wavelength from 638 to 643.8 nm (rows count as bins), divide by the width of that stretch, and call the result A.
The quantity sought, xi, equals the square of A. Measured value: 161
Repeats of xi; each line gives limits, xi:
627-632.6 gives 148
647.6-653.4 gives 157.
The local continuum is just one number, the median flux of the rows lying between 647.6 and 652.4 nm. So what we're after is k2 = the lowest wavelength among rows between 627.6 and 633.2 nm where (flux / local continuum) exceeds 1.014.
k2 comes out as 628.0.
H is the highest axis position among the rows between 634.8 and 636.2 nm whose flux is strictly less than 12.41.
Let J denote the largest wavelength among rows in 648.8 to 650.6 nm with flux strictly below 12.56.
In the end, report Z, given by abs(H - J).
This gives 14.40 nm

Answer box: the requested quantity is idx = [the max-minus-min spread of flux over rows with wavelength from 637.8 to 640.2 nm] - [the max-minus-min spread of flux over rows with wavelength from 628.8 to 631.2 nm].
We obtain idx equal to 0.26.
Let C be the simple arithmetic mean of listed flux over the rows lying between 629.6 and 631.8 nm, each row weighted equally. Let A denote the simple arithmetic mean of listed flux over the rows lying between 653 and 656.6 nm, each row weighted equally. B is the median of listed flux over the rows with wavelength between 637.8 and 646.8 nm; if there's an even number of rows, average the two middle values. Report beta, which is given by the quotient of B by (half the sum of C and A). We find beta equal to 1.02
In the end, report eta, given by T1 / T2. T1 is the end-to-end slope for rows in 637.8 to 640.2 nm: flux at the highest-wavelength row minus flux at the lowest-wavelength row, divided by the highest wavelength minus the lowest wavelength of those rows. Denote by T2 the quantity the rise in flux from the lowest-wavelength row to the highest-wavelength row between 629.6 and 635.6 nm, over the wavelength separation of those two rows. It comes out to 4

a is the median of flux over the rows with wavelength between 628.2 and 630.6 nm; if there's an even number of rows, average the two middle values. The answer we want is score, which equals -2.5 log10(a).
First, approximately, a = 12.2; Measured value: -2.71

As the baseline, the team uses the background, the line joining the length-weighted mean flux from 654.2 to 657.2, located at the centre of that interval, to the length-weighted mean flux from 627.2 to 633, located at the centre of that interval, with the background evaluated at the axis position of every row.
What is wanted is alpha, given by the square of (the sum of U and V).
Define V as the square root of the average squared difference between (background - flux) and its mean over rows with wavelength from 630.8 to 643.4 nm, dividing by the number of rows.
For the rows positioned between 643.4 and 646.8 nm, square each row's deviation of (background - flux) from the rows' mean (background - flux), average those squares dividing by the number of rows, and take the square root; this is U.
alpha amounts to 0.42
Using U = 0.26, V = 0.39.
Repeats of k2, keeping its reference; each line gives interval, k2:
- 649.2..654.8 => 651.4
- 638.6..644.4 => 638.8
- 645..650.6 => 645.1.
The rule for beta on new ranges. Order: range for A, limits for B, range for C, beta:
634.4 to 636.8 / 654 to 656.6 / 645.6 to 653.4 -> 0.99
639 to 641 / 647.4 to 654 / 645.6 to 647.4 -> 0.98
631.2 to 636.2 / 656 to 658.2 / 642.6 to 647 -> 0.98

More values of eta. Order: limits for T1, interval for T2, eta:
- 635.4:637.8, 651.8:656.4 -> -1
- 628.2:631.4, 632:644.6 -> 3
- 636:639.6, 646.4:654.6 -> 1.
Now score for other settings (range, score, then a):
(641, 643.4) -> -2.73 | 12.4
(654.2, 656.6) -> -2.71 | 12.1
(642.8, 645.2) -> -2.77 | 12.8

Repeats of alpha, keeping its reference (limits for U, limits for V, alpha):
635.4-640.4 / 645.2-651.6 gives 0.64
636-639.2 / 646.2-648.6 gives 0.50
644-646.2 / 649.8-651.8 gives 0.47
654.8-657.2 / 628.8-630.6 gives 0.44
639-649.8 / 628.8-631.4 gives 0.46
